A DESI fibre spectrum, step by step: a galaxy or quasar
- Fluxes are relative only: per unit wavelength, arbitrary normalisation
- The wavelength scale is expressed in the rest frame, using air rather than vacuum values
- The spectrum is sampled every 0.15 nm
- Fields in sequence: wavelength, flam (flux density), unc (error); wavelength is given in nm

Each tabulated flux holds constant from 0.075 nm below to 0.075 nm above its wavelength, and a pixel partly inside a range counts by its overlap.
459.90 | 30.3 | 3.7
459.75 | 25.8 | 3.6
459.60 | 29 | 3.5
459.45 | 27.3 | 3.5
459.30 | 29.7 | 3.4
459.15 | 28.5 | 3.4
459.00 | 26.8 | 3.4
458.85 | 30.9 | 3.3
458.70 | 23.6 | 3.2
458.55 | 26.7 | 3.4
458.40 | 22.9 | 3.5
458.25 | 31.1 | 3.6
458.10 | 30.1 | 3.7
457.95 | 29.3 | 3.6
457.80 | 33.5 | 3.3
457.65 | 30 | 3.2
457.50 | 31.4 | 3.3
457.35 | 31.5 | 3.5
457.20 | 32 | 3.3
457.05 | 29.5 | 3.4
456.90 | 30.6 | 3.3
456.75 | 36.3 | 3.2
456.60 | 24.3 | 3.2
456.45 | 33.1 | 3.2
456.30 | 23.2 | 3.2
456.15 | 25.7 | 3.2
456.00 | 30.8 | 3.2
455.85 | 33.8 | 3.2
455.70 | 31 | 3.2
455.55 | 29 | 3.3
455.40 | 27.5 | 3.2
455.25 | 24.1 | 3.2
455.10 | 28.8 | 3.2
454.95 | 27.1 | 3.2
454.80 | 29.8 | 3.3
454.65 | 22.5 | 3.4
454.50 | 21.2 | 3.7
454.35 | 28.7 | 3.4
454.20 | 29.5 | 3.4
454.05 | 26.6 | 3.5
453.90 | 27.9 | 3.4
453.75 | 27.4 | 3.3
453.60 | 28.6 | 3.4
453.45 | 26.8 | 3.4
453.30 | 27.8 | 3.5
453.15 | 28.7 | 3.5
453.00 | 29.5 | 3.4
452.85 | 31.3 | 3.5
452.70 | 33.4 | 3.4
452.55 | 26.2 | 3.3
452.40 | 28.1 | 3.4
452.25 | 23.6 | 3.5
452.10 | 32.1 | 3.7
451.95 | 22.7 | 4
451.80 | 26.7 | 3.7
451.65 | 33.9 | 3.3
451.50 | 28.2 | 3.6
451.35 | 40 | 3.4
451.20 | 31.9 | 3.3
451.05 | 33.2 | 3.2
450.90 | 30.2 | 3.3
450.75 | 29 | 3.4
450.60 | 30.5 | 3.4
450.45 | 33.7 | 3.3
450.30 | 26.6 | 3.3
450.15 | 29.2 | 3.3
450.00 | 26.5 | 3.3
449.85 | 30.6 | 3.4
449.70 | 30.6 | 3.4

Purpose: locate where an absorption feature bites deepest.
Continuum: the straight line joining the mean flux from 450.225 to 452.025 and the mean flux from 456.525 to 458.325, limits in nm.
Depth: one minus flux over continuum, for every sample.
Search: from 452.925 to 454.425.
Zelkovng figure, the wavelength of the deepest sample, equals 454.05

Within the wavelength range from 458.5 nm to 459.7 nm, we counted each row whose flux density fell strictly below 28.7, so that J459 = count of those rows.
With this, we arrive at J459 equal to 5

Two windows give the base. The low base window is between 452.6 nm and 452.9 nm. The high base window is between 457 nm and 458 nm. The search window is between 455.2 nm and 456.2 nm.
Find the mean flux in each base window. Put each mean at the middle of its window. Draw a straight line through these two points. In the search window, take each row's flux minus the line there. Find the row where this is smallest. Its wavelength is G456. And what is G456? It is 455.25 nm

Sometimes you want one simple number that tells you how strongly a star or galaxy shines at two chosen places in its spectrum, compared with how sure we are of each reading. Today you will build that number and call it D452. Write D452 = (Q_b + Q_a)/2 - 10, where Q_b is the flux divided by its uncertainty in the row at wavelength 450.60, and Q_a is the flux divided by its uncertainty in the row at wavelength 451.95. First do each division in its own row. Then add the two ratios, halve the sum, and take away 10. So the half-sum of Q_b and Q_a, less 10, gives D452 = -2.7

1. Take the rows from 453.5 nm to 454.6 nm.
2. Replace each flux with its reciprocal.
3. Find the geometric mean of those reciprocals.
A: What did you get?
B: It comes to 0.0370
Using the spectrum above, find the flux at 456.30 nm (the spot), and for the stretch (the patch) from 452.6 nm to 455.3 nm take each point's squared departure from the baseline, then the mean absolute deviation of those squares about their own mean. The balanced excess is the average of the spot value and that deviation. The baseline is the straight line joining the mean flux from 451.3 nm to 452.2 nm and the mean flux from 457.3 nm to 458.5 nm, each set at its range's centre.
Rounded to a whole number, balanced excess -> 19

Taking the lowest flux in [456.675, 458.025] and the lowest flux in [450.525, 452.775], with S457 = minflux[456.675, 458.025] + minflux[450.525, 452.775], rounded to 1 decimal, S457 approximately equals 52.0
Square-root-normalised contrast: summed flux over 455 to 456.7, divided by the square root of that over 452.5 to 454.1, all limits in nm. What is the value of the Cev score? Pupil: 17.6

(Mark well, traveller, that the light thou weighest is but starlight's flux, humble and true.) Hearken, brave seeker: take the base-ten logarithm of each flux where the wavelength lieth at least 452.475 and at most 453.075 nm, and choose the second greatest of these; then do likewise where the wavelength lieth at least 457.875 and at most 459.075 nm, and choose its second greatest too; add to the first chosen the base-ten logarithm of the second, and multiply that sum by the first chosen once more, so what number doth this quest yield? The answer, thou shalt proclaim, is 2.50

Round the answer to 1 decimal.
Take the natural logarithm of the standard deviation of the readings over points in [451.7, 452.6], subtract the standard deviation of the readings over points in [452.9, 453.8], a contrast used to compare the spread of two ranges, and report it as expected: 0.2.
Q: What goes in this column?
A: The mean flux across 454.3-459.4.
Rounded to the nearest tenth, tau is 28.7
